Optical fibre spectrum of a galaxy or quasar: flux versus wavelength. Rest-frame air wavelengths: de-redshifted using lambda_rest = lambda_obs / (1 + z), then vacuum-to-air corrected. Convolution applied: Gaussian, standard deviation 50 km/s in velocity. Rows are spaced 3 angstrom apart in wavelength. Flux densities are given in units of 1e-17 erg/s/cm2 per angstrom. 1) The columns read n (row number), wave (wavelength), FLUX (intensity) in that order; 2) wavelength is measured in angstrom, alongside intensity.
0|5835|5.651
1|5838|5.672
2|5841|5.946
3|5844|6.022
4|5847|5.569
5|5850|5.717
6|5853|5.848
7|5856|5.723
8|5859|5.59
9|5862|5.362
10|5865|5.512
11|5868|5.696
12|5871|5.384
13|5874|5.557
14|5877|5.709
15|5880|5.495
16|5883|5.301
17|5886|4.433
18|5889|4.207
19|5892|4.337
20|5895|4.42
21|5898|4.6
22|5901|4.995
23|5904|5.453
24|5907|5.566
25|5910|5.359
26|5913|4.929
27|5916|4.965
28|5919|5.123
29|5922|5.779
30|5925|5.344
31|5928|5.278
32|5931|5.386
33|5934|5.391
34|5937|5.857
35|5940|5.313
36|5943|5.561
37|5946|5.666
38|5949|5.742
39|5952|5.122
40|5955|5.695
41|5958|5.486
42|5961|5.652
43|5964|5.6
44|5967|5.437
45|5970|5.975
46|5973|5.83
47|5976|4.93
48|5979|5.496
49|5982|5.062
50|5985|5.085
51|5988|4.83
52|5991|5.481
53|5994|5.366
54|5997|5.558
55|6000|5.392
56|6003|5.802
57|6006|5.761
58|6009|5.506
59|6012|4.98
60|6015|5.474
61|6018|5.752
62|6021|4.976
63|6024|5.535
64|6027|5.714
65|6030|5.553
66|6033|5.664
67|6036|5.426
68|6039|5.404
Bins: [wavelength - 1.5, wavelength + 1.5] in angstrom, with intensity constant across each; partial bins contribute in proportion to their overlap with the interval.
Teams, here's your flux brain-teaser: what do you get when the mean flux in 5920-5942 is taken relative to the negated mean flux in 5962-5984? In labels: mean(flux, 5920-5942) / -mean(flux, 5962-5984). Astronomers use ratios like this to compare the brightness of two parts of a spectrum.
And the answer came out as -1.00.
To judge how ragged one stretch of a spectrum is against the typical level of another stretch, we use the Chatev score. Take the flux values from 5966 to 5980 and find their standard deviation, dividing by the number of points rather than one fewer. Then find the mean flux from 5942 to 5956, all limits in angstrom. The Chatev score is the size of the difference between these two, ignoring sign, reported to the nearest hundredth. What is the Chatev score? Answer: 5.19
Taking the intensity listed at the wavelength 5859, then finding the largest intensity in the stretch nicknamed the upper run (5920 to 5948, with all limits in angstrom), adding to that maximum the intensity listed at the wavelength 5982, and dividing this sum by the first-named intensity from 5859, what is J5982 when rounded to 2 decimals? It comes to 1.95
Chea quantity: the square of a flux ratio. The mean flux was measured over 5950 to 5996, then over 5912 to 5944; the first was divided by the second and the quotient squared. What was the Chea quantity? 1.02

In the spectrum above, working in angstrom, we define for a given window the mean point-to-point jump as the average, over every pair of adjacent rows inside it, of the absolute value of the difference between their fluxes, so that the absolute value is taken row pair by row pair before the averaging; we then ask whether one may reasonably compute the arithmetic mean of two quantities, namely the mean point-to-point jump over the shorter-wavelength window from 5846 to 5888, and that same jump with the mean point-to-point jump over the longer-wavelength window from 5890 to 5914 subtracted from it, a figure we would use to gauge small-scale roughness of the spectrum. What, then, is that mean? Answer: 0.10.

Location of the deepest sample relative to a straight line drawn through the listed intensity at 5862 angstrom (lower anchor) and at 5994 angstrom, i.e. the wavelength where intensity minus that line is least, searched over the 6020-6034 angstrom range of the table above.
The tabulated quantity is 6021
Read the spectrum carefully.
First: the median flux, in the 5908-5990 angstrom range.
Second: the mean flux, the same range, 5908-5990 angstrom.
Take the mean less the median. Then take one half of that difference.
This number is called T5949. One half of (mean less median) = 0.01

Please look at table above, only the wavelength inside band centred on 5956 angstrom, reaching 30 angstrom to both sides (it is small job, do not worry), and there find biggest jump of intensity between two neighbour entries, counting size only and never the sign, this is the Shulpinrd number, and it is 0.90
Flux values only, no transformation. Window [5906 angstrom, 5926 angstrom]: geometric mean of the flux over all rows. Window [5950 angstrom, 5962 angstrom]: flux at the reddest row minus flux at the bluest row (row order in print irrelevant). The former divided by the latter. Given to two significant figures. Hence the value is 10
